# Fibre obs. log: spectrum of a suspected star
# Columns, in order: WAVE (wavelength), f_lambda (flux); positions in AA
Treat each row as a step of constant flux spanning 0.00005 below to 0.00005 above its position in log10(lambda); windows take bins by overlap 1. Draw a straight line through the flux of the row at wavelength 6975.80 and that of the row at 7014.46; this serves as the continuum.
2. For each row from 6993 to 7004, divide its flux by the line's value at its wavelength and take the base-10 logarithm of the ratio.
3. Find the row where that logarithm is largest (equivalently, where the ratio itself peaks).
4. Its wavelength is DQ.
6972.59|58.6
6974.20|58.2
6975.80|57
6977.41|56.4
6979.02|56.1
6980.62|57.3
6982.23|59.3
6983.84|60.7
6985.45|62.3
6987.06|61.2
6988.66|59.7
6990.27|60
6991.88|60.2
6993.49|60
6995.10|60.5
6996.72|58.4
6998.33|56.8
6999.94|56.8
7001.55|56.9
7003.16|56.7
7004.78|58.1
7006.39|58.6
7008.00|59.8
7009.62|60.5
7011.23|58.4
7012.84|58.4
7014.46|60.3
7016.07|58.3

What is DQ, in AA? 6995.10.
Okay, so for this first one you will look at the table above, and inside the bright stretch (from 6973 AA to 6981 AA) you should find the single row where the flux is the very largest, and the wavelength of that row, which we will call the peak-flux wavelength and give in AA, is 6974.20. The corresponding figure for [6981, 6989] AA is 6985.45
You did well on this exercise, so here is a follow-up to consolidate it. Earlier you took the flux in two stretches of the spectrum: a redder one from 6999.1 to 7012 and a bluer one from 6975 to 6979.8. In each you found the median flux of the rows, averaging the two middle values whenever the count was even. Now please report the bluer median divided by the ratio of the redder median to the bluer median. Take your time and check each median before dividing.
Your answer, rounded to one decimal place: 54.6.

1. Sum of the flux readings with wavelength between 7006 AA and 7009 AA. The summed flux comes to 118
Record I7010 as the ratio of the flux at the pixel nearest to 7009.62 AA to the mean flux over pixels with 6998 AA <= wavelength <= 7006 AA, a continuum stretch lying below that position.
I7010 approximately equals 1.06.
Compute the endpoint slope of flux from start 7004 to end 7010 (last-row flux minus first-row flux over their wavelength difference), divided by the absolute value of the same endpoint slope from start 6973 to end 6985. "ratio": 1.9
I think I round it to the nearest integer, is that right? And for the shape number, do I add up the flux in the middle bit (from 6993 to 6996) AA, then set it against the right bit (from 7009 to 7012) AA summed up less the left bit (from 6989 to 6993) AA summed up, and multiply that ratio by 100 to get -9269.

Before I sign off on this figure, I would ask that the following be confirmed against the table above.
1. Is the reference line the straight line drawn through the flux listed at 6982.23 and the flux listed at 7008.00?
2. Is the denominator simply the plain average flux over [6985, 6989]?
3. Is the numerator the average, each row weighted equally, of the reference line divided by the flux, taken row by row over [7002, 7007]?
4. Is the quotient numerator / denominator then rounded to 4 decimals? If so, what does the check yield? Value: 0.0169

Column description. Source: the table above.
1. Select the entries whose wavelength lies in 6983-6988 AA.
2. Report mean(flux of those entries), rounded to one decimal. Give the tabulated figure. 61.4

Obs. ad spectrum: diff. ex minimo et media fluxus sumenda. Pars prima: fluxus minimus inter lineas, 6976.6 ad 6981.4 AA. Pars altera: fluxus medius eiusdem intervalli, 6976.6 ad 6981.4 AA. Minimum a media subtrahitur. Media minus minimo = 0.50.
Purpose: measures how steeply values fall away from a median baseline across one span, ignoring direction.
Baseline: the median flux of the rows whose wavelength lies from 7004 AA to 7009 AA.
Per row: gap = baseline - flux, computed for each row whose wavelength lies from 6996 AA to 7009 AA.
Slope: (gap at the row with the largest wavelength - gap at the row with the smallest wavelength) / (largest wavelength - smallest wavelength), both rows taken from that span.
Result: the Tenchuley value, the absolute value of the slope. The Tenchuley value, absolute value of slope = 0.1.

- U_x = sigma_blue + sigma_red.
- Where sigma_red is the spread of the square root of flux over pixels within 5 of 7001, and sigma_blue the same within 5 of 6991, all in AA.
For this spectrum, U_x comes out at 0.08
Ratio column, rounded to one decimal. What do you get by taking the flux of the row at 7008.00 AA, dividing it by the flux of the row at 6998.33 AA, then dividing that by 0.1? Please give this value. 10.5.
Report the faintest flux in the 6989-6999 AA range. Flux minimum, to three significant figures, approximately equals 56.8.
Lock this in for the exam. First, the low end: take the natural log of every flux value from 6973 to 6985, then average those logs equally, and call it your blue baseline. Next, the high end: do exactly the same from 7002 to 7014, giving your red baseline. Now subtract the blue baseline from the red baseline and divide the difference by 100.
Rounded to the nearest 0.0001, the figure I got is 0.0001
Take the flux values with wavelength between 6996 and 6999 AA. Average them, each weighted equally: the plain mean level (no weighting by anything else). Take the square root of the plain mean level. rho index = 7.59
